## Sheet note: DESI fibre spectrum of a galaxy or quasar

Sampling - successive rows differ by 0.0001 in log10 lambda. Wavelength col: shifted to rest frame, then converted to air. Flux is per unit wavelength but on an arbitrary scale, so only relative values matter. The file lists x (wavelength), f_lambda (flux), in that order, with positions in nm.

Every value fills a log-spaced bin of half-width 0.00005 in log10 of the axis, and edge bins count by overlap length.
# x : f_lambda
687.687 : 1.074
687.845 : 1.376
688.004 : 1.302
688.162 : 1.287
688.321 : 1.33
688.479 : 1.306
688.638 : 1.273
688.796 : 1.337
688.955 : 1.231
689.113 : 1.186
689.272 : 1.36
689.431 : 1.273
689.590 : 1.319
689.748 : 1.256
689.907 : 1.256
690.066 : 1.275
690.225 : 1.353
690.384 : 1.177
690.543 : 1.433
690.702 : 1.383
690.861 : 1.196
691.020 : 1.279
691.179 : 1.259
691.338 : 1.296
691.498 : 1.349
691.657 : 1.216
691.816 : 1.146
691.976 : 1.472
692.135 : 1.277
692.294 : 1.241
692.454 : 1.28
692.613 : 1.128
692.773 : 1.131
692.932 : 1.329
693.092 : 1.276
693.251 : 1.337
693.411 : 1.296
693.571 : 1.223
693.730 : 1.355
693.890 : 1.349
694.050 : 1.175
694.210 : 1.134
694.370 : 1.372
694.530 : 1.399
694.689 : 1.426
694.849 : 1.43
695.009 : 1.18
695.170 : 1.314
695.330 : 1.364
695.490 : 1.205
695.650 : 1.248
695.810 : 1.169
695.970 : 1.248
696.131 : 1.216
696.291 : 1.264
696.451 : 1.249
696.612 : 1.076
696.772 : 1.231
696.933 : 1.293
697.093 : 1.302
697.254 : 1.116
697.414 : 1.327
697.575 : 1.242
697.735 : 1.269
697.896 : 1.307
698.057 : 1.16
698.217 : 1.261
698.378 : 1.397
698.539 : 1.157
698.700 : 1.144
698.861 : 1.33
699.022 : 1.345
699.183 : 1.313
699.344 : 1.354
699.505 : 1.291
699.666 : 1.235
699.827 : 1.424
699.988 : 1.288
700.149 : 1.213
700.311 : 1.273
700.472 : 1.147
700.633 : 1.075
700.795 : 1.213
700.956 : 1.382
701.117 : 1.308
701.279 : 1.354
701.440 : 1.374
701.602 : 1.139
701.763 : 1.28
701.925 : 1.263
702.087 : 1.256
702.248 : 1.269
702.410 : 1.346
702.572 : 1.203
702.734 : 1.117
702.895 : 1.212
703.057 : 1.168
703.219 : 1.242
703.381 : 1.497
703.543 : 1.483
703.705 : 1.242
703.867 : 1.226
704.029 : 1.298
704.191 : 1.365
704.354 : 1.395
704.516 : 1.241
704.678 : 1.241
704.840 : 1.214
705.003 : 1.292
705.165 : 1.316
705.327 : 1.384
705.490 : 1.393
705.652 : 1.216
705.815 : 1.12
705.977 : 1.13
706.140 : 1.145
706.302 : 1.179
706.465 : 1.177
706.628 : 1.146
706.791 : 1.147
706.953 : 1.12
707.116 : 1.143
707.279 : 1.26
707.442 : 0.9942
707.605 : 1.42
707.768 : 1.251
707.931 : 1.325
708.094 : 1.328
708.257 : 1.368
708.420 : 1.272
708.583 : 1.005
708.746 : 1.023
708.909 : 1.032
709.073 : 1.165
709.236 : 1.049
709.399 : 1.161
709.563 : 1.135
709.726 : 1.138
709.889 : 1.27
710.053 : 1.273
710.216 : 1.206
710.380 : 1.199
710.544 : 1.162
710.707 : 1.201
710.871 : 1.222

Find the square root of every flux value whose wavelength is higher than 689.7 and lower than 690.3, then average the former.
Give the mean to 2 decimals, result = 1.13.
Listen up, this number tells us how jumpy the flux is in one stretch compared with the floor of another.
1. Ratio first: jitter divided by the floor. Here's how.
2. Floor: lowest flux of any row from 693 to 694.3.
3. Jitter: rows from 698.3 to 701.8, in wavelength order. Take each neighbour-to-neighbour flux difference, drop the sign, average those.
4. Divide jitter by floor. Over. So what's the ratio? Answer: 0.089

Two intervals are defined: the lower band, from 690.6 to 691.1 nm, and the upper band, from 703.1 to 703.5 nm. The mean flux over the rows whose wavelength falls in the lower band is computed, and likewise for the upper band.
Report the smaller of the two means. 1.29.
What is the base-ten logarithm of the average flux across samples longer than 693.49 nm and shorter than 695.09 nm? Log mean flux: 0.115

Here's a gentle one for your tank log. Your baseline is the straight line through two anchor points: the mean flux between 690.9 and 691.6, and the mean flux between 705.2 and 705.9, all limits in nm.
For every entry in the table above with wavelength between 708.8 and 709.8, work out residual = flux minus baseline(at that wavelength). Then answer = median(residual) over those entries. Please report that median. -0.14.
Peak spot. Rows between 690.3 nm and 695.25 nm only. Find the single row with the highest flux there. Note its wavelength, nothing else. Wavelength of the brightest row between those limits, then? 691.976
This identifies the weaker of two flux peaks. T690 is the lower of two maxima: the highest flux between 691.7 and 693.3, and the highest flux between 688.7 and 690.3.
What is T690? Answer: 1.36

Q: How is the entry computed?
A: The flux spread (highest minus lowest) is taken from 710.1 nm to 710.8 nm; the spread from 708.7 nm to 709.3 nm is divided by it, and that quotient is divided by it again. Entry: 73.3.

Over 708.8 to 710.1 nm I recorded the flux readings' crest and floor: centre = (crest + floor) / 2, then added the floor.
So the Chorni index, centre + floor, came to 2.18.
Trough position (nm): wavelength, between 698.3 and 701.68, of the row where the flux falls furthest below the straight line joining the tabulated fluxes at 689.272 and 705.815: 700.633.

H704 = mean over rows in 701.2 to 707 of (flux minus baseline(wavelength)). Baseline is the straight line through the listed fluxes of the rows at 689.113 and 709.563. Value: 0.107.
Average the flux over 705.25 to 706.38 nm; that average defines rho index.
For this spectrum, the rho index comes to 1.22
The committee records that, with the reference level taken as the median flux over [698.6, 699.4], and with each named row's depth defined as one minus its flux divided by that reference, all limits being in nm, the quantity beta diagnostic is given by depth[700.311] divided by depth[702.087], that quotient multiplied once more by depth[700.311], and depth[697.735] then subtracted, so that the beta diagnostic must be -0.01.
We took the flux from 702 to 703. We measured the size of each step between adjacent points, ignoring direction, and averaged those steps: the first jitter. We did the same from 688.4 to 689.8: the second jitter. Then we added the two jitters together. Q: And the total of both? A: 0.160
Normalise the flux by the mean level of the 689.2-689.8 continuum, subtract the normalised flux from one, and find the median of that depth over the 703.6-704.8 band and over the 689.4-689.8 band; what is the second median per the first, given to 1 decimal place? 0.5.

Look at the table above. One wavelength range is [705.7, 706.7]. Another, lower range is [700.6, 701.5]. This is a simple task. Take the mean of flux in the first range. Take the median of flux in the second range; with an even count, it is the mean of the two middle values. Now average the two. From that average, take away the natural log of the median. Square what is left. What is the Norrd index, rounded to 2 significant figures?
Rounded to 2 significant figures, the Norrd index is 0.91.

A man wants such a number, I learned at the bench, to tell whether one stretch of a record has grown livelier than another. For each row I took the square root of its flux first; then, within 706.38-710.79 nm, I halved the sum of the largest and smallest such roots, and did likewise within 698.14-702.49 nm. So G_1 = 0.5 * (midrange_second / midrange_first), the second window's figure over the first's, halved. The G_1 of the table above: 0.509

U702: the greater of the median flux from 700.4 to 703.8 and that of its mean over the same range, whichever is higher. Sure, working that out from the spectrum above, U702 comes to 1.27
